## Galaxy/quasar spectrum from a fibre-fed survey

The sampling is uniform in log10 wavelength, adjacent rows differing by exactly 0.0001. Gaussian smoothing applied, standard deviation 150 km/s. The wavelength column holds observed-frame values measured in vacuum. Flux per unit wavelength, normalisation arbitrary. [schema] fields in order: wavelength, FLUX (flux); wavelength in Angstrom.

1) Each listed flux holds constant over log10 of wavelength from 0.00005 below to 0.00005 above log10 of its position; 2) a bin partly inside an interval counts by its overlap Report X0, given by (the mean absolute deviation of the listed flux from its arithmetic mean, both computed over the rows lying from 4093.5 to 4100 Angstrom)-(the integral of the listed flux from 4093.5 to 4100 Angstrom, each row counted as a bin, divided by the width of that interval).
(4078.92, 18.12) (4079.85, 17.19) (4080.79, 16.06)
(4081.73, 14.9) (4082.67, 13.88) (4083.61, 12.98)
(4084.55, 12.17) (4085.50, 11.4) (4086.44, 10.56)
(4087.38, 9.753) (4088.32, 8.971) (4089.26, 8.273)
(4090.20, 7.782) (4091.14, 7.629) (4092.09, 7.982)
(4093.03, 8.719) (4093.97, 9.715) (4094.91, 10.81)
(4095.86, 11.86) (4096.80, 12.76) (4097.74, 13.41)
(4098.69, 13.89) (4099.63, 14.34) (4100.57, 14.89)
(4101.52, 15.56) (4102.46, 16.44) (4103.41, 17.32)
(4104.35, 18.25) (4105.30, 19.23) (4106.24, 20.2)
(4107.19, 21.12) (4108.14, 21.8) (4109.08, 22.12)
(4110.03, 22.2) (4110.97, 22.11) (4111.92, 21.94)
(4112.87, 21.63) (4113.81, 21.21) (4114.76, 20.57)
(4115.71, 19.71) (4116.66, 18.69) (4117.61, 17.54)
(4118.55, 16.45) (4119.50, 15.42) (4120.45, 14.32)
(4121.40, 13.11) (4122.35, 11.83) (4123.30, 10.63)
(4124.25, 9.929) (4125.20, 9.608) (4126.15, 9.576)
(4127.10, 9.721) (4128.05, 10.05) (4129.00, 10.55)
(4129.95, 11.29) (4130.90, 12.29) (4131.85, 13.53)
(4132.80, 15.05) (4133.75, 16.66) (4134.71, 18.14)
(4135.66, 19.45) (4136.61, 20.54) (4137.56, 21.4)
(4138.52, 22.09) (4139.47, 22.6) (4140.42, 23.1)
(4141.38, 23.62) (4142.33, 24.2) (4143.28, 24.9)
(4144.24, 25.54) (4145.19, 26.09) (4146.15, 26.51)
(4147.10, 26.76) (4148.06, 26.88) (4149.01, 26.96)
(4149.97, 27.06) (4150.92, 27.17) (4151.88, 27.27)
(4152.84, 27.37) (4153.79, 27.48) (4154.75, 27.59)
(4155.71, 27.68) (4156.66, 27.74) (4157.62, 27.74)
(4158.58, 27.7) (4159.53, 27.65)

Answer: -11.0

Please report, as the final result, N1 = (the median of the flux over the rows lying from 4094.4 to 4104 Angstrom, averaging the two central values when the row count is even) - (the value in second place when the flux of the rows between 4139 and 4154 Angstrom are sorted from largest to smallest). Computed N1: -13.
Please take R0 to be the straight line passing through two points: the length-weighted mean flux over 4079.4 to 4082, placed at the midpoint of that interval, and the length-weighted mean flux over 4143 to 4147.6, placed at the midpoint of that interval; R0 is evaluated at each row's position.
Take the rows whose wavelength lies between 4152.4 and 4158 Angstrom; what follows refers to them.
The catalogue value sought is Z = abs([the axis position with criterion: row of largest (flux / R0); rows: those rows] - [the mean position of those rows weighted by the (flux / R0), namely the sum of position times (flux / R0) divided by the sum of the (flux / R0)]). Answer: 2.4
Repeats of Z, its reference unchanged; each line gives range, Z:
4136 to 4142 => 2.3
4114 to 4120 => 2.2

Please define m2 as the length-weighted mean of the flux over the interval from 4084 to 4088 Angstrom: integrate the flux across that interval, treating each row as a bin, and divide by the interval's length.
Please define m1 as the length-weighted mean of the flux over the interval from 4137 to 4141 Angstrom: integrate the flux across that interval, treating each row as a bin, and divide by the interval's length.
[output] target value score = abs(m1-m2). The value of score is 11.3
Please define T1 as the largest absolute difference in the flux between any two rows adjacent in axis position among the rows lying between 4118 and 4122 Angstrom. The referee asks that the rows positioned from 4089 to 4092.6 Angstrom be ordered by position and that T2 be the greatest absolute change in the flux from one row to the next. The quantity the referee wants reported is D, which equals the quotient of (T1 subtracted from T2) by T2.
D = -1.5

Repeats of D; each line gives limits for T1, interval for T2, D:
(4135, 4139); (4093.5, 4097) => 0.0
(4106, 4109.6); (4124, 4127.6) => -1.9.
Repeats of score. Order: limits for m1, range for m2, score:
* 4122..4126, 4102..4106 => 7.6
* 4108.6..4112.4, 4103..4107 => 3.2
